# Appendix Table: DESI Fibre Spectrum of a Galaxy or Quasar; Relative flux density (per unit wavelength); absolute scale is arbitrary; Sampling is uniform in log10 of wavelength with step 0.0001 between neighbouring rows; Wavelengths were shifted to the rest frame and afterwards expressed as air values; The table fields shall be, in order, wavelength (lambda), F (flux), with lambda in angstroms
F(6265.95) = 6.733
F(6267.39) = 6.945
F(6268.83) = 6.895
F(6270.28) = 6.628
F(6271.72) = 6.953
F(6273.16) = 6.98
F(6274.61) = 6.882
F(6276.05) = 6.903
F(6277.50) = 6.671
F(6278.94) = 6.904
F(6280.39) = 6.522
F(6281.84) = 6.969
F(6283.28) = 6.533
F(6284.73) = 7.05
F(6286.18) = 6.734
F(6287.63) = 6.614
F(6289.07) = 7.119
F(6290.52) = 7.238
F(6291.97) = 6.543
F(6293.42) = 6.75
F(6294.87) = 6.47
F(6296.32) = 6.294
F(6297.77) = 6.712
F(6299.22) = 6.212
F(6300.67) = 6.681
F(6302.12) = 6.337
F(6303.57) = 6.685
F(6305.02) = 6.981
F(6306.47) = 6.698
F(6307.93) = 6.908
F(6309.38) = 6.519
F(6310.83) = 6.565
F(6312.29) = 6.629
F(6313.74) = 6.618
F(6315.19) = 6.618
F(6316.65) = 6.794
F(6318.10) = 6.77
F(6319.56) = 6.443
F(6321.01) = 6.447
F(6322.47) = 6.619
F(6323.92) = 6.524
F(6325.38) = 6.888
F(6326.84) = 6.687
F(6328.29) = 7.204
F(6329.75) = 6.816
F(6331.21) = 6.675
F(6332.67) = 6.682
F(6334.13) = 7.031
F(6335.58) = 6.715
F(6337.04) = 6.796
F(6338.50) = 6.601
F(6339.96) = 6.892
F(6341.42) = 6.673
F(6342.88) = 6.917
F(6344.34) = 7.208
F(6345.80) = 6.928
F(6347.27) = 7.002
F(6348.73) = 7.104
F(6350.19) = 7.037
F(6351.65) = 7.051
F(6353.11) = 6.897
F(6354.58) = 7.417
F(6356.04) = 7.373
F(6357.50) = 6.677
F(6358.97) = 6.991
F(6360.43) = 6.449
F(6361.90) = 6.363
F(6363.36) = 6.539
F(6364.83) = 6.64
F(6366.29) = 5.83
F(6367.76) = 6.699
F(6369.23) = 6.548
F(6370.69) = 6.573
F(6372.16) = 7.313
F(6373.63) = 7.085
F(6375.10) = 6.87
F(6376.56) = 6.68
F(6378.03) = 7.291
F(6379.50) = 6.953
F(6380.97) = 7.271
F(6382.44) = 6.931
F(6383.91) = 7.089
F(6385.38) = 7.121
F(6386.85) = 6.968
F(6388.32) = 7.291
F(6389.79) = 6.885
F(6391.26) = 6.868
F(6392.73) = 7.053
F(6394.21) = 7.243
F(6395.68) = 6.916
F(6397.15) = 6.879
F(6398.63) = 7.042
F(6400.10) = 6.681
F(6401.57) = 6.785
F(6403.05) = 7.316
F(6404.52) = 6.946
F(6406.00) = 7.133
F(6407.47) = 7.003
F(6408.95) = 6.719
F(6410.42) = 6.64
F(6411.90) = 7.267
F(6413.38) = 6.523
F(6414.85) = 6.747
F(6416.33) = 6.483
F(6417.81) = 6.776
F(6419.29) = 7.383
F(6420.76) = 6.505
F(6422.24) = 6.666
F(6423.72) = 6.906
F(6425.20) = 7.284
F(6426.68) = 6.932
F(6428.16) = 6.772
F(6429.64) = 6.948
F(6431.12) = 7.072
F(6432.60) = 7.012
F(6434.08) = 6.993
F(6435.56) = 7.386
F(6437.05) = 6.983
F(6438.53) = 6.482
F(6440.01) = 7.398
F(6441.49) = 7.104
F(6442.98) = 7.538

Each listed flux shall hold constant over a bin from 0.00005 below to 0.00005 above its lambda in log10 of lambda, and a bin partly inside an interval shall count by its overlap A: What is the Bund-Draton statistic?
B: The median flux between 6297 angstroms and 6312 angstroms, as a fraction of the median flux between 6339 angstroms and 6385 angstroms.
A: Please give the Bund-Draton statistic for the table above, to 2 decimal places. 0.96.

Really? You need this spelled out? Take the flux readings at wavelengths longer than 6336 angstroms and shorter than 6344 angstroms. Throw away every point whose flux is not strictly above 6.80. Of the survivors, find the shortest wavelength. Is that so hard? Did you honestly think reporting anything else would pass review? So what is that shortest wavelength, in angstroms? 6339.96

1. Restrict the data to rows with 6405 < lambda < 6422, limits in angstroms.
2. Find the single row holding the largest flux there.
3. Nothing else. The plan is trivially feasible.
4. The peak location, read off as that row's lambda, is 6419.29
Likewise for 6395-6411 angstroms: 6403.05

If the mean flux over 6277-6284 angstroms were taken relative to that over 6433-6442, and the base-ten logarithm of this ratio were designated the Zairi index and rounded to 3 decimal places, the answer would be -0.021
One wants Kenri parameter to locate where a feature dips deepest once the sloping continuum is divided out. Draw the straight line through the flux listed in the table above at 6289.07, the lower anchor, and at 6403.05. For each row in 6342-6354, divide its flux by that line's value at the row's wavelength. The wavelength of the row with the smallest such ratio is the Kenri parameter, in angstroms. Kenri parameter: 6353.11 angstroms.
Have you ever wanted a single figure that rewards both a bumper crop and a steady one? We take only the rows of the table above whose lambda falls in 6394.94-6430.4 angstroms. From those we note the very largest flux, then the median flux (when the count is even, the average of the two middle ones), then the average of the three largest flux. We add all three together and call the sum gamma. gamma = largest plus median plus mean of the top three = 21.6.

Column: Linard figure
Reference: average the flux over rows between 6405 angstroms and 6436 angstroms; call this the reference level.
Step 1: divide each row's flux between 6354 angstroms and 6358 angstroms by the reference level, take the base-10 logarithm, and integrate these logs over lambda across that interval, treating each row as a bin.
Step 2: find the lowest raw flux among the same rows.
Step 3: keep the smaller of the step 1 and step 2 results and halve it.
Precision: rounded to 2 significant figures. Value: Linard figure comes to 0.032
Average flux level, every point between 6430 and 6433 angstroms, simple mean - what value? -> 7.04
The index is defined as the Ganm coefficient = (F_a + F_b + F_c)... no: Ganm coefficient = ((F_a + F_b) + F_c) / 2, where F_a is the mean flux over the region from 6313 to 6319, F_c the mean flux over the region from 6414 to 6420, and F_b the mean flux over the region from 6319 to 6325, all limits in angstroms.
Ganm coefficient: 10.03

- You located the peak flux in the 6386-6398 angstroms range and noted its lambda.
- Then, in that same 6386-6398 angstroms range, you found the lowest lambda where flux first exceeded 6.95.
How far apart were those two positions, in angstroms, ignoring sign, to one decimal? 1.5 angstroms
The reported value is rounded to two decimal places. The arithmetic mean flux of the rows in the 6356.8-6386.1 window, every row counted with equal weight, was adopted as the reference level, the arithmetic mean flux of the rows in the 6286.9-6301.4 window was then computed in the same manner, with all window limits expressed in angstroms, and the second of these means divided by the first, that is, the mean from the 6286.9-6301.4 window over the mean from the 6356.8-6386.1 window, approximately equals 0.98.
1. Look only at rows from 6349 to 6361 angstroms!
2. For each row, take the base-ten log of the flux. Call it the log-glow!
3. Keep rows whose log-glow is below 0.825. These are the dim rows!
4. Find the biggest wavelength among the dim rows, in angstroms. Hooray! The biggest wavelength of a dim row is 6360.43 angstroms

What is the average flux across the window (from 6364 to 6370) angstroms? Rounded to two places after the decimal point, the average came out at 6.43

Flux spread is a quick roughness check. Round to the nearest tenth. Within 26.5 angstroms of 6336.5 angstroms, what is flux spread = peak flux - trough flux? 1.1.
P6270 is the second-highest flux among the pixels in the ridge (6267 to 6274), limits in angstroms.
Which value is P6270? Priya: 6.953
